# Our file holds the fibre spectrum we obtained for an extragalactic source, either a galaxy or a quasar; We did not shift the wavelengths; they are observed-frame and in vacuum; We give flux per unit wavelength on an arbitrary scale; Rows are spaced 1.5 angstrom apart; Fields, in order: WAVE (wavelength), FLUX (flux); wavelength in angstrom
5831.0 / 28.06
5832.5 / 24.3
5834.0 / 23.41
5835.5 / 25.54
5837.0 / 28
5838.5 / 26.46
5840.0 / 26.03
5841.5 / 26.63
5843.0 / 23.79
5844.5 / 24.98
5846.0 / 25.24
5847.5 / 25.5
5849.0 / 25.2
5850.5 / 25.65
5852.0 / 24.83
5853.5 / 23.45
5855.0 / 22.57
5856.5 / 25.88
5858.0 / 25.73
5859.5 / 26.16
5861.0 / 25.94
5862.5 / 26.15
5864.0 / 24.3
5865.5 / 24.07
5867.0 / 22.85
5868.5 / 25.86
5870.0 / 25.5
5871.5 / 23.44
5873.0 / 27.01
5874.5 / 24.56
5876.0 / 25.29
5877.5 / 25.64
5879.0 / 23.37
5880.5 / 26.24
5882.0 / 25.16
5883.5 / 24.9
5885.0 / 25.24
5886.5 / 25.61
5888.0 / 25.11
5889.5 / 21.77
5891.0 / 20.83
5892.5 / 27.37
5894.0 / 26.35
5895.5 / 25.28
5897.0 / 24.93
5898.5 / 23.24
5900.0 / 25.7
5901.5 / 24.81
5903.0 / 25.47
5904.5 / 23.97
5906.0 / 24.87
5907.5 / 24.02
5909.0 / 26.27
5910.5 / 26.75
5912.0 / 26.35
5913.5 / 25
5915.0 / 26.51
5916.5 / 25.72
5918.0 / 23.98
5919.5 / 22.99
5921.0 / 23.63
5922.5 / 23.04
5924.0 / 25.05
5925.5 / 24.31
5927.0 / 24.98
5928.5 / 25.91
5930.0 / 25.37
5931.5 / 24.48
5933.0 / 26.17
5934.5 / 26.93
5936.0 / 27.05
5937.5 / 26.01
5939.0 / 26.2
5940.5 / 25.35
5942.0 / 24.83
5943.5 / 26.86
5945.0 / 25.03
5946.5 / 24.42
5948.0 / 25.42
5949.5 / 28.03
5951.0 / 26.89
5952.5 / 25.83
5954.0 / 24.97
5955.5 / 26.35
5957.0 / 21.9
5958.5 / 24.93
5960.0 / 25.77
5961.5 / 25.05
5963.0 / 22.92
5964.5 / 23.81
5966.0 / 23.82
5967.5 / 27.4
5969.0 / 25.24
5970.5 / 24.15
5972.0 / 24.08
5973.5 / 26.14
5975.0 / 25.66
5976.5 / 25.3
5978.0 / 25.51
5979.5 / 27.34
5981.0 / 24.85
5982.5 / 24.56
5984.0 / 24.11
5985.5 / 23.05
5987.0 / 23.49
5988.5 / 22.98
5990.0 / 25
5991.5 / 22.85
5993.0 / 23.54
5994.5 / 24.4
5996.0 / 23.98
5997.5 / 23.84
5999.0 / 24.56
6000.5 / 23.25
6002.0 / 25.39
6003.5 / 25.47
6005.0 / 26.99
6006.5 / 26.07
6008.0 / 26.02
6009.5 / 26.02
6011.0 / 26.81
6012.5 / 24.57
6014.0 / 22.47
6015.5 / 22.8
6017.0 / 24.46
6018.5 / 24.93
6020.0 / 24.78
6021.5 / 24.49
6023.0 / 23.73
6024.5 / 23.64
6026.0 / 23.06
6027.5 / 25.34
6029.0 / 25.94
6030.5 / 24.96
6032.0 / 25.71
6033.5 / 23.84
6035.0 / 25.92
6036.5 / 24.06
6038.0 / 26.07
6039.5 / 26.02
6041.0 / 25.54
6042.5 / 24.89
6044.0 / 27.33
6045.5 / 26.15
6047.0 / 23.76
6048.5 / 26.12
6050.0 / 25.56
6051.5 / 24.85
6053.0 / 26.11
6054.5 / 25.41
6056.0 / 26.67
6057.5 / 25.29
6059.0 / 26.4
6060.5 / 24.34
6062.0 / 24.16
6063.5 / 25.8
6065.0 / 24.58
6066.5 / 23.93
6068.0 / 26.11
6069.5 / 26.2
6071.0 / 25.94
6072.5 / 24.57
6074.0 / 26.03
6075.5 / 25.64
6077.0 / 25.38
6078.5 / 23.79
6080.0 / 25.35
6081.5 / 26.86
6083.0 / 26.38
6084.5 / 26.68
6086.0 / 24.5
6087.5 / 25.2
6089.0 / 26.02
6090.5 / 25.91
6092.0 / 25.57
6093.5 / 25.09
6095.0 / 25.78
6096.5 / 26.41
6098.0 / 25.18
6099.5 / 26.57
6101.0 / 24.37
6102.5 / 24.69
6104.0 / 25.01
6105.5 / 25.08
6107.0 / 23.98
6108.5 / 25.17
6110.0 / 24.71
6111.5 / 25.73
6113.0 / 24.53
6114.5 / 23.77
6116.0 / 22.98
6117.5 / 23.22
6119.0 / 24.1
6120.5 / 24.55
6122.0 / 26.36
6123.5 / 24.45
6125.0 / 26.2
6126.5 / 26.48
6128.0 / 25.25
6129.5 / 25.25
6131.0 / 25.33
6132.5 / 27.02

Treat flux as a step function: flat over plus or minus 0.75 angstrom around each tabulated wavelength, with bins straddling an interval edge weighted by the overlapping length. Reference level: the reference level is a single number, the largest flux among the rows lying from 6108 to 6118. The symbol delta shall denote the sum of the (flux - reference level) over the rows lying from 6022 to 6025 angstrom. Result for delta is -4.1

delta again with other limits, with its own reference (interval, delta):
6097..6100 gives 0.3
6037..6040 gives 0.6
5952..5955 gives -0.7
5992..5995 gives -3.5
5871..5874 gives -1.0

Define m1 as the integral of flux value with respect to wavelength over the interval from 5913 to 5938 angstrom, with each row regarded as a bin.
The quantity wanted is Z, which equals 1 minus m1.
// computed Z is -627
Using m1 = 628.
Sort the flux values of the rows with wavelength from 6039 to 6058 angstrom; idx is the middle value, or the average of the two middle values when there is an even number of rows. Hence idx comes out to 25.6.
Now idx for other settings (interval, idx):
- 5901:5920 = 25.0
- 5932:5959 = 25.9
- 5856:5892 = 25.3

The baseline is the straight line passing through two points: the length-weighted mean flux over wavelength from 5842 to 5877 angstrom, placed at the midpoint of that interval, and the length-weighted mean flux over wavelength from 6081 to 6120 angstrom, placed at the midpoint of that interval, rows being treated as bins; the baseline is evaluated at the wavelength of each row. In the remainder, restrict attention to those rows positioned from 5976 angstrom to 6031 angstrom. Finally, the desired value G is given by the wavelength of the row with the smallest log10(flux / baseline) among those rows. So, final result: 6014.0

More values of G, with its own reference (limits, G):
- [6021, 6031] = 6026.0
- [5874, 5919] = 5891.0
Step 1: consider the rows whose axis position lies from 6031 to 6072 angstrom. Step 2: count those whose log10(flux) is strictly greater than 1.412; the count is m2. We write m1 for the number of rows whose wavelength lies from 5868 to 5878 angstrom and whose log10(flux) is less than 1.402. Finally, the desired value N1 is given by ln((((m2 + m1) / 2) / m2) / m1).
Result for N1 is -1.2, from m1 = 2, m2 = 12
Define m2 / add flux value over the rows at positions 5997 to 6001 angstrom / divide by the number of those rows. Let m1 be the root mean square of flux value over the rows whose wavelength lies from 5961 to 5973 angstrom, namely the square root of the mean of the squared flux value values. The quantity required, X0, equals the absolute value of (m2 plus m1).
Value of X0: 48.5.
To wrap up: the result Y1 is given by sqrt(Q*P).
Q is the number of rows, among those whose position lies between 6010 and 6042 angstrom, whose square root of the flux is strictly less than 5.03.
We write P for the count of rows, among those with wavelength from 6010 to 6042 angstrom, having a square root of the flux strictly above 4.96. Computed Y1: 12.0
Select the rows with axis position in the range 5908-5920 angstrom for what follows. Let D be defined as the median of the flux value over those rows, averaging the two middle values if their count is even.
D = 26.0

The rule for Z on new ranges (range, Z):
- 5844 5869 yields -623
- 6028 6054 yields -661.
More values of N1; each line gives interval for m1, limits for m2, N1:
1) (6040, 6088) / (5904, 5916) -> -1.8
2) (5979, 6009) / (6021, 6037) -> -1.3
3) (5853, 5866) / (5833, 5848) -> -1.4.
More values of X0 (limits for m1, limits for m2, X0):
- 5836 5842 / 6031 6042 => 52.1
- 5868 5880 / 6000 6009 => 50.6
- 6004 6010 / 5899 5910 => 51.3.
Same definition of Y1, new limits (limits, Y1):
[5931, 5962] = 12.0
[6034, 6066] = 11.3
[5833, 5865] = 12.0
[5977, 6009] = 11.2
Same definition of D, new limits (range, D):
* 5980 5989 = 23.8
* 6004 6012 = 26.1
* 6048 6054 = 25.8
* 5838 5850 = 25.4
